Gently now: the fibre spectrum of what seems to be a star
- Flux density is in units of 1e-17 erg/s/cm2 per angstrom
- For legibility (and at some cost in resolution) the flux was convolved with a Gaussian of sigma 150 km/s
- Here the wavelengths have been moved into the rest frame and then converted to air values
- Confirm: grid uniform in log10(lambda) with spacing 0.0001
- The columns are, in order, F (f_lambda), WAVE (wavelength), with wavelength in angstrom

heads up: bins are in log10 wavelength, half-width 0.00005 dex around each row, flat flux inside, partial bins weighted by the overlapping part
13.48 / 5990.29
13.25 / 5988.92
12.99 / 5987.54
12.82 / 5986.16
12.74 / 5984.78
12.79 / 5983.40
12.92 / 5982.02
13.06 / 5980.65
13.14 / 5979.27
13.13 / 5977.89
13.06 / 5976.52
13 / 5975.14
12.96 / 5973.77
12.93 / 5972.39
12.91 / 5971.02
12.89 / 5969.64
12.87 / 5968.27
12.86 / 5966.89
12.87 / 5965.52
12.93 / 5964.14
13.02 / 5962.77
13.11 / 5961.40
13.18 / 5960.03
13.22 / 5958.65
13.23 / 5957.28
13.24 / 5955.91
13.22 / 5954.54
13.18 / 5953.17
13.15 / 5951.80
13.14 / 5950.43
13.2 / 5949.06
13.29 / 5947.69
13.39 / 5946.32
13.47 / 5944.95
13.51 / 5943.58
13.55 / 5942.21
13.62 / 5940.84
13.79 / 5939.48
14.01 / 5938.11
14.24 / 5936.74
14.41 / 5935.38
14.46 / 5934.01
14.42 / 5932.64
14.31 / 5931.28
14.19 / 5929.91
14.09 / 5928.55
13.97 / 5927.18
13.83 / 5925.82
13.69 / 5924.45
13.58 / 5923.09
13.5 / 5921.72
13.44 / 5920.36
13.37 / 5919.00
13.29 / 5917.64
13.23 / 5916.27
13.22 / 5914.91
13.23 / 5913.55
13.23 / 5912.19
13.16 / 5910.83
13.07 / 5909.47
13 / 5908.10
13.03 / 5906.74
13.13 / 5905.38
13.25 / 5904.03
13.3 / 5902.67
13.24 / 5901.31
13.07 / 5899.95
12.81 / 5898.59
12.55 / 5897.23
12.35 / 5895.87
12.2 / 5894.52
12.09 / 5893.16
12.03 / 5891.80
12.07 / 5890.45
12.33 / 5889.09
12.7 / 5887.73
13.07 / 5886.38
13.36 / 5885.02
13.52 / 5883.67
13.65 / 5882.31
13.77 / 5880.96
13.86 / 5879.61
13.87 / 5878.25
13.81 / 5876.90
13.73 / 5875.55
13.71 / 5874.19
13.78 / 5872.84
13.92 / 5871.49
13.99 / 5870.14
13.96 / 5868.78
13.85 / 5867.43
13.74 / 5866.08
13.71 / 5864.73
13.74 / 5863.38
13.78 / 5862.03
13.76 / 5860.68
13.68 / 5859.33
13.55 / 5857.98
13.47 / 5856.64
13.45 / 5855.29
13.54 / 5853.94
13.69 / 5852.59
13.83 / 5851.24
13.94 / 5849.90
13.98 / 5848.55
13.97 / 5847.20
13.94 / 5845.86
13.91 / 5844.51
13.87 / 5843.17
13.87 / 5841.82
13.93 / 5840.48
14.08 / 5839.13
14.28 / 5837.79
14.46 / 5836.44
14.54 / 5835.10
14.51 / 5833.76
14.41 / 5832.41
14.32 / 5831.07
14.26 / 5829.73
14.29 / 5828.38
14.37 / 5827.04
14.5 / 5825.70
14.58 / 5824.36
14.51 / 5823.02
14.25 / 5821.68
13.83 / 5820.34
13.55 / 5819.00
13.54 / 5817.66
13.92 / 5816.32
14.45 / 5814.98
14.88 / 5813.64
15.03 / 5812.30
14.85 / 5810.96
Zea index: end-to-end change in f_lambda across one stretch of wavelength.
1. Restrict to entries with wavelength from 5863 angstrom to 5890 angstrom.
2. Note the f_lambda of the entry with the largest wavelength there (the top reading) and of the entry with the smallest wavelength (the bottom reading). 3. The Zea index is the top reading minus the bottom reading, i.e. -1.4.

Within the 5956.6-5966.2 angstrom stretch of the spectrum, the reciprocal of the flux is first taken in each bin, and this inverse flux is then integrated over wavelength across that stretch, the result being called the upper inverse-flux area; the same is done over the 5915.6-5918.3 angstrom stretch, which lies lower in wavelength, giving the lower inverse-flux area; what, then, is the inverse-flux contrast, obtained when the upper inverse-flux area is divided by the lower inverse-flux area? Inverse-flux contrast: 3.6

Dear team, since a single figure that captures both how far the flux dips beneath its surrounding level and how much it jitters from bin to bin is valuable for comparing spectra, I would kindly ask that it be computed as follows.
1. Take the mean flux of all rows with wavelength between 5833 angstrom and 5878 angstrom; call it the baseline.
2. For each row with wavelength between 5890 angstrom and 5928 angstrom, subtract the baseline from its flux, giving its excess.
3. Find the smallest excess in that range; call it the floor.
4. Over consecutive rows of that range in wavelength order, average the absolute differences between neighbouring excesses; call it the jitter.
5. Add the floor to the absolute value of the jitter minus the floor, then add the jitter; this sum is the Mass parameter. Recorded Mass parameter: 0.19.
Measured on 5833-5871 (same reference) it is 0.15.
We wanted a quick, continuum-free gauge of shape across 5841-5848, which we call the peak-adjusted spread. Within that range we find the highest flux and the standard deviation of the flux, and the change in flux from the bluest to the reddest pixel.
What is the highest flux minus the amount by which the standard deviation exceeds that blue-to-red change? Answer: 14.0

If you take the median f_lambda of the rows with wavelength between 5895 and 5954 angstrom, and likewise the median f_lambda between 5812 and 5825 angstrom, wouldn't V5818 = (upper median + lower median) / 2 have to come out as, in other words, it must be 13.8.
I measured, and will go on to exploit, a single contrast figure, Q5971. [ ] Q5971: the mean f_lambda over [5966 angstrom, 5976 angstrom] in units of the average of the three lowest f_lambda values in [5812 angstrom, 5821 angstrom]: 0.95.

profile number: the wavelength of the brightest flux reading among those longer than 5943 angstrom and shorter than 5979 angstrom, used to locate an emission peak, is 5943.58 angstrom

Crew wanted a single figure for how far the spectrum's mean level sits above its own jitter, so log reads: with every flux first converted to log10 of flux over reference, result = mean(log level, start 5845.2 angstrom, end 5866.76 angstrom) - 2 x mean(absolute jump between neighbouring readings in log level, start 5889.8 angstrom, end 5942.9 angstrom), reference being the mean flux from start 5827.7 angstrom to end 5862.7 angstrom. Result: -0.0143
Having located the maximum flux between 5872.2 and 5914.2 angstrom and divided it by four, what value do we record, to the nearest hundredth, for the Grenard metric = 3.47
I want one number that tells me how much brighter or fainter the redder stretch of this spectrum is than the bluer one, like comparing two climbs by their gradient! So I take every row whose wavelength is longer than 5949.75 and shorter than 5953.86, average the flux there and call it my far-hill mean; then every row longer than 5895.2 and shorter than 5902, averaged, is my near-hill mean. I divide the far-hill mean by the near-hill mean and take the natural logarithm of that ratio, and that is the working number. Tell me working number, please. 0.03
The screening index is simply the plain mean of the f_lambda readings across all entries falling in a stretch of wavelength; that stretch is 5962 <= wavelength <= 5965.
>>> 13.0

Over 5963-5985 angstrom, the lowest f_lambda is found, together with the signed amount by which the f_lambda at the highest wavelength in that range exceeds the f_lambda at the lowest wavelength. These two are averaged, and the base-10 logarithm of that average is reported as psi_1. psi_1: 0.798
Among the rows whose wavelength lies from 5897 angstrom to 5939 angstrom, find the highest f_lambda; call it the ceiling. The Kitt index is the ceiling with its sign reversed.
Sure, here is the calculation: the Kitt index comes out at -14.5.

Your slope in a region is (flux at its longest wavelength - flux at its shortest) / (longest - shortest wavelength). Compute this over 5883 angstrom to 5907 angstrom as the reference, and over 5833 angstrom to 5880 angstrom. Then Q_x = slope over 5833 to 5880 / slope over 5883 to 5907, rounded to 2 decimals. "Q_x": 0.67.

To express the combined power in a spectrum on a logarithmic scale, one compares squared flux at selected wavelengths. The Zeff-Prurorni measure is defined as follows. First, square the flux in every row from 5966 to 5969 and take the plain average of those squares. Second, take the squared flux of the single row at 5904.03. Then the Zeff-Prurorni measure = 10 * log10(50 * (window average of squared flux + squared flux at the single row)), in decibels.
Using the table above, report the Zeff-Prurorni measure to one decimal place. 42.3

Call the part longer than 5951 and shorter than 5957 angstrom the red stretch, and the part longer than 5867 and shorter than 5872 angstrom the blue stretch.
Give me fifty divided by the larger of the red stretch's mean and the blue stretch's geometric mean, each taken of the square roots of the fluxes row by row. 13.4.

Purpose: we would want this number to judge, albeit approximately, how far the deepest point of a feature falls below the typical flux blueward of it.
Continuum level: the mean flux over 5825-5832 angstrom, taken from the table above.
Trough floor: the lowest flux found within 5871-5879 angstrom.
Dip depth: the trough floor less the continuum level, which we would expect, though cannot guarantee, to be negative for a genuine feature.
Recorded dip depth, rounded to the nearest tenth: -0.6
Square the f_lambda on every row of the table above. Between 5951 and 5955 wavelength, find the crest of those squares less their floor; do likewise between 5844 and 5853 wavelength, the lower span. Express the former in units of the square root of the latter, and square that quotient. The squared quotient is 0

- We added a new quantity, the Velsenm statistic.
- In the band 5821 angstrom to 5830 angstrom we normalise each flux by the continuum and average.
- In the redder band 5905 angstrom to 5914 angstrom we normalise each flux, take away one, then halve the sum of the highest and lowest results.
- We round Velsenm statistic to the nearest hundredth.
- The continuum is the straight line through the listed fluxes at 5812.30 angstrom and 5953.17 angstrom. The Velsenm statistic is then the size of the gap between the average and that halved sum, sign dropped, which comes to 1.01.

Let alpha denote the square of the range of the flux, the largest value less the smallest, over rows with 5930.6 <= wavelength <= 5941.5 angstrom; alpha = 0.71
